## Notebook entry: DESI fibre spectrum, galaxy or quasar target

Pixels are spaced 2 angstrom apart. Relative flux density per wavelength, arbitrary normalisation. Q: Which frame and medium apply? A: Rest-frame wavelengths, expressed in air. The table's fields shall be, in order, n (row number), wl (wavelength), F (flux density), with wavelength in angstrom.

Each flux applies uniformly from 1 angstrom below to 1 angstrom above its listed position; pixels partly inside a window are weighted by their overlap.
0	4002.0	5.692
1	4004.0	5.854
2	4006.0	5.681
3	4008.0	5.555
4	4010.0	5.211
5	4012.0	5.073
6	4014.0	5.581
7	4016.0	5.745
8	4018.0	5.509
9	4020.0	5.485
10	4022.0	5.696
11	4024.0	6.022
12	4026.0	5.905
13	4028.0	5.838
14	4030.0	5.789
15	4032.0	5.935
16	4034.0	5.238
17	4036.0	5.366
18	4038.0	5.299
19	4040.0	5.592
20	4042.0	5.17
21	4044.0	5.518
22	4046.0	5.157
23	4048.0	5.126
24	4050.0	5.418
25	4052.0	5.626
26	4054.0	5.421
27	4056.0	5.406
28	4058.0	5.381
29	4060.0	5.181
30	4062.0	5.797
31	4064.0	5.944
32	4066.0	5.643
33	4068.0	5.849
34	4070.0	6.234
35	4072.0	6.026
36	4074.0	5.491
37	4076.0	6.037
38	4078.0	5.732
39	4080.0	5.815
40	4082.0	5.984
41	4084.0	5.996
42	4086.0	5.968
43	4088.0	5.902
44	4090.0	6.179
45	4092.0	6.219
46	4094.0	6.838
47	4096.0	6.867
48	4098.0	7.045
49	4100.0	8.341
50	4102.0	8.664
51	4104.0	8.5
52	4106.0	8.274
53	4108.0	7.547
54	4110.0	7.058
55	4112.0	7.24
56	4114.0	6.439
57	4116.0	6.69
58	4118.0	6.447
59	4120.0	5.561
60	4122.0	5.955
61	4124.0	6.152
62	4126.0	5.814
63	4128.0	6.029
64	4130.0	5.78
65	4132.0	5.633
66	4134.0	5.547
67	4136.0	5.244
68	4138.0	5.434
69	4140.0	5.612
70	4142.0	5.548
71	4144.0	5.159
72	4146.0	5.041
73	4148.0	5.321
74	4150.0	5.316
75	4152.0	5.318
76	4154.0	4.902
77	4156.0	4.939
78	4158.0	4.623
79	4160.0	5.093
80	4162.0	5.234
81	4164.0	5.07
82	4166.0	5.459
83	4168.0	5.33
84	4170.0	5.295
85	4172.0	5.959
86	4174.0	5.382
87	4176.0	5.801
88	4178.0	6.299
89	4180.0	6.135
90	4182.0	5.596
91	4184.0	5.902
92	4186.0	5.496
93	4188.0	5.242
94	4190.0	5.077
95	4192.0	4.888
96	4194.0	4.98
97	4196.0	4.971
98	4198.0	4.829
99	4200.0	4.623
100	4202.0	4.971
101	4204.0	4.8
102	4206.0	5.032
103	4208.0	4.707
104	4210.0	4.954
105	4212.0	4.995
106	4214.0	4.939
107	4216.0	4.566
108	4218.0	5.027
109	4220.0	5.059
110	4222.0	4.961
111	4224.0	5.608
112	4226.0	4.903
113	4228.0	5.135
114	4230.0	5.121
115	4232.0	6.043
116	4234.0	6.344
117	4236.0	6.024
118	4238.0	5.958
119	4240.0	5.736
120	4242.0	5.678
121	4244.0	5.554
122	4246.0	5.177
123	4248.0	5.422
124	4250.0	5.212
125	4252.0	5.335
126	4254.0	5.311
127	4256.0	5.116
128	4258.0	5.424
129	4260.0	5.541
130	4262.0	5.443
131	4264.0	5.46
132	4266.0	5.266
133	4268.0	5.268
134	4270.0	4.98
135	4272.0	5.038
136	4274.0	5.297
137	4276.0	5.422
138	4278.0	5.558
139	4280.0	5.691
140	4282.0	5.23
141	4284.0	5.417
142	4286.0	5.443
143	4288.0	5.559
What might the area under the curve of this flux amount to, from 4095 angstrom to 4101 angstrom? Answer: 45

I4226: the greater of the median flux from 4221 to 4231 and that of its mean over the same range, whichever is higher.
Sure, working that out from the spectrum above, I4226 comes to 5.1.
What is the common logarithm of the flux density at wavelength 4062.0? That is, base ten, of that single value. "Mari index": 0.763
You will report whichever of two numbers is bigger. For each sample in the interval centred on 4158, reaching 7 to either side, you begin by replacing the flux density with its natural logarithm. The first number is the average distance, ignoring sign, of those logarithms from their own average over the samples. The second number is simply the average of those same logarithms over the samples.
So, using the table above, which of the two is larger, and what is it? 1.61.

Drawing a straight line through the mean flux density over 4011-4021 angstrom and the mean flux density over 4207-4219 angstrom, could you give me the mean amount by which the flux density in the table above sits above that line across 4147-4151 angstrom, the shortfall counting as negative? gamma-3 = 0.25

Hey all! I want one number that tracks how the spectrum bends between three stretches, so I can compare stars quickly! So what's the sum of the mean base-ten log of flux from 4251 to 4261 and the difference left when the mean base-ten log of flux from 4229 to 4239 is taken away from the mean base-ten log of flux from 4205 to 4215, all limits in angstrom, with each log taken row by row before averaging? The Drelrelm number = 0.65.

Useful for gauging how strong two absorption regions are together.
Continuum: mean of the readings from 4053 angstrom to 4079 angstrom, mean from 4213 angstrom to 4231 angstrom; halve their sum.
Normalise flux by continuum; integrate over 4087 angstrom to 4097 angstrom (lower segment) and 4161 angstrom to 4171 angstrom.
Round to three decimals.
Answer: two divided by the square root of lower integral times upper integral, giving 0.185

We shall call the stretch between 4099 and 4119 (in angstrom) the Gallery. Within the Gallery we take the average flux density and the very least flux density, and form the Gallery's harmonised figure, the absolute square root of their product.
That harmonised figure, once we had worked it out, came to 7.0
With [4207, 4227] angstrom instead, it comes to 4.8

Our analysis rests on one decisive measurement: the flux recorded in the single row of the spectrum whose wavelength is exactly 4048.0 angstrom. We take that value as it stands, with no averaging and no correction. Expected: 5.126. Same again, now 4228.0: 5.135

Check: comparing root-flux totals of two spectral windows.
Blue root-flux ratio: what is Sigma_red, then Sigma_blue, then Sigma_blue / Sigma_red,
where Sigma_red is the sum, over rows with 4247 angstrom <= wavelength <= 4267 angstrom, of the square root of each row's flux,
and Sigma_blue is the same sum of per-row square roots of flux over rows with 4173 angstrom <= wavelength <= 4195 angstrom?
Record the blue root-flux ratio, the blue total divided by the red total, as 1.12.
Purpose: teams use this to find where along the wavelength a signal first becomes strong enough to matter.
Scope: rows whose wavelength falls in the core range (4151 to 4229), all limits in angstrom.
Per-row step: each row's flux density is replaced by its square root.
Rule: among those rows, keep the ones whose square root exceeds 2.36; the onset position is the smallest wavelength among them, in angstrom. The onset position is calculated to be 4172.0 angstrom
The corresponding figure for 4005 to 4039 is 4006.0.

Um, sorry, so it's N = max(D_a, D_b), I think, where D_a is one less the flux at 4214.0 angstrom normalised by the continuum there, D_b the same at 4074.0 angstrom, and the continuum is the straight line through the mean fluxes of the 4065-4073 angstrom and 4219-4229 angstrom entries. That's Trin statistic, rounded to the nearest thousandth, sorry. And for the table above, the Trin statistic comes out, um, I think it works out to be 0.071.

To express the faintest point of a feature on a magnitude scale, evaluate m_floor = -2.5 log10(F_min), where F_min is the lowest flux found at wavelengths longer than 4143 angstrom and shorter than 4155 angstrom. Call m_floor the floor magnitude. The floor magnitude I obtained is -1.73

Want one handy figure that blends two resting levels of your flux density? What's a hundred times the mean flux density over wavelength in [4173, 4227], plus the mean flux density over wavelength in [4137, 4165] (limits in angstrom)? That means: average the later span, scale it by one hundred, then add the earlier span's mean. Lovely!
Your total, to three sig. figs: 523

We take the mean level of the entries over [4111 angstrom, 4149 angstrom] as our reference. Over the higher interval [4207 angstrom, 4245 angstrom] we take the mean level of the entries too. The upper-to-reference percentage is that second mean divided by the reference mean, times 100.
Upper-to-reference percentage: 92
